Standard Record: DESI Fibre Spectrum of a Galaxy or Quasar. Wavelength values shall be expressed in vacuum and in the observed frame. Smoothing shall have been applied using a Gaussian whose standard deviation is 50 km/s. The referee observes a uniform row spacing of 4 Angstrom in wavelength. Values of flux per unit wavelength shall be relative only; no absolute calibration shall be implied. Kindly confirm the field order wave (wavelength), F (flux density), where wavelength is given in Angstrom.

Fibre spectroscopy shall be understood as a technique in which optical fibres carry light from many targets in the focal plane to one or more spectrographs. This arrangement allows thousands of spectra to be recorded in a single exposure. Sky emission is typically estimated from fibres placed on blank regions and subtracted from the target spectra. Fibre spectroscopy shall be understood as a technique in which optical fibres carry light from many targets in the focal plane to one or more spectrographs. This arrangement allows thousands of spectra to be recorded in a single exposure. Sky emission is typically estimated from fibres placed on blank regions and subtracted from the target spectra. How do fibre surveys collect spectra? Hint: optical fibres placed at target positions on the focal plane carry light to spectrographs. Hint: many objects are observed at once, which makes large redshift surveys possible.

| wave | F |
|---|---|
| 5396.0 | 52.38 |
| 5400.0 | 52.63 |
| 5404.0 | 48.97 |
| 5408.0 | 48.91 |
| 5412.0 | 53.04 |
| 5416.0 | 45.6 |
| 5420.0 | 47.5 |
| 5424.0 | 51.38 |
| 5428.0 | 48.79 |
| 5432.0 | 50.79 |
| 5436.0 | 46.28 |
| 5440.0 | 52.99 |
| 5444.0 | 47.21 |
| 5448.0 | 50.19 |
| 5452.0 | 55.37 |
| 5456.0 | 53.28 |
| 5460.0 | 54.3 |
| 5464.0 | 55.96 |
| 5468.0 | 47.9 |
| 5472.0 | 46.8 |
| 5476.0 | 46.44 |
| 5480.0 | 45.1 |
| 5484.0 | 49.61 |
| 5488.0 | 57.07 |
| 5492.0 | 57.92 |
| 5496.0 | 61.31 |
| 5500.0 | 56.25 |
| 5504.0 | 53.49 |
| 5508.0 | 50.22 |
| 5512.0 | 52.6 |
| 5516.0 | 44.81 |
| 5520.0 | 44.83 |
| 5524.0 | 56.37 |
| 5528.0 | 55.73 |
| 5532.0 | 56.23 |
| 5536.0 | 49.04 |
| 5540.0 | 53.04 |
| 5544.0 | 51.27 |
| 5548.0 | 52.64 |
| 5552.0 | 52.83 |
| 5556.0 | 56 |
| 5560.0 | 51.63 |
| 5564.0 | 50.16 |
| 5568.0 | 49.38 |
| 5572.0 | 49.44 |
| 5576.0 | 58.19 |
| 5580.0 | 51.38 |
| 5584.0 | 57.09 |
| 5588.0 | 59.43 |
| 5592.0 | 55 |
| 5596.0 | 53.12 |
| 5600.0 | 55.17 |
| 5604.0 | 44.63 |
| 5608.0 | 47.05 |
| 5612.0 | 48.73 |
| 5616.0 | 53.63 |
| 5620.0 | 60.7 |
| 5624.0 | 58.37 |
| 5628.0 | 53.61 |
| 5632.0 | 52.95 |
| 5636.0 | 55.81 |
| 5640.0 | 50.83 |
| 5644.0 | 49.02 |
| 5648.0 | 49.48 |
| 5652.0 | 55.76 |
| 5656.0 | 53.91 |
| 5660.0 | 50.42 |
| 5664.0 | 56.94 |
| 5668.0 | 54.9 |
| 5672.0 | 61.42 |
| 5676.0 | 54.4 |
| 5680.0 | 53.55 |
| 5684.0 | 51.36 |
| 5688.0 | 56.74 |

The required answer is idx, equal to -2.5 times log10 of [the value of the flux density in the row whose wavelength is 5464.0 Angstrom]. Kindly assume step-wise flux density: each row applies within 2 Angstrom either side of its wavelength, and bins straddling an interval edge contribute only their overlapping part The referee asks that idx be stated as -4.37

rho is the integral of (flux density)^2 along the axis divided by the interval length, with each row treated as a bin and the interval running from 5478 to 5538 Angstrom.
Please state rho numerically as 2803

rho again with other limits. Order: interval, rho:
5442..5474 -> 2652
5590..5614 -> 2578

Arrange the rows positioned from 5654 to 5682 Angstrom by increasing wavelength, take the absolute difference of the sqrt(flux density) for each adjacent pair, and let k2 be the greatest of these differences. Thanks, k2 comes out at 0.46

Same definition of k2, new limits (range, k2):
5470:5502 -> 0.51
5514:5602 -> 0.81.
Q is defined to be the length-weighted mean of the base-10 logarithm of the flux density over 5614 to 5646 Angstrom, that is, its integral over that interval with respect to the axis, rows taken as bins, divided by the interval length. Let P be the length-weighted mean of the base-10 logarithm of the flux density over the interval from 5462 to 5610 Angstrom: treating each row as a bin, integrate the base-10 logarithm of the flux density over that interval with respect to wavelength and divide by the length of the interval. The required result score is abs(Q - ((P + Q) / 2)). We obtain 0.009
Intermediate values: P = 1.72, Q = 1.73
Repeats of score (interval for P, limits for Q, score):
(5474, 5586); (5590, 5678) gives 0.004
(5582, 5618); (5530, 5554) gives 0.000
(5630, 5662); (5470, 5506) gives 0.001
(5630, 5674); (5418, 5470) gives 0.012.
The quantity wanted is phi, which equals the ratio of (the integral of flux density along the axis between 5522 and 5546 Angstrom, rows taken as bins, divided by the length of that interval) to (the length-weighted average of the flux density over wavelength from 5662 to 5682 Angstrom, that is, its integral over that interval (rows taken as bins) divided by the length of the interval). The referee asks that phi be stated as 0.95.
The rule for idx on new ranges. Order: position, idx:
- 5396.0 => -4.30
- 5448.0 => -4.25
